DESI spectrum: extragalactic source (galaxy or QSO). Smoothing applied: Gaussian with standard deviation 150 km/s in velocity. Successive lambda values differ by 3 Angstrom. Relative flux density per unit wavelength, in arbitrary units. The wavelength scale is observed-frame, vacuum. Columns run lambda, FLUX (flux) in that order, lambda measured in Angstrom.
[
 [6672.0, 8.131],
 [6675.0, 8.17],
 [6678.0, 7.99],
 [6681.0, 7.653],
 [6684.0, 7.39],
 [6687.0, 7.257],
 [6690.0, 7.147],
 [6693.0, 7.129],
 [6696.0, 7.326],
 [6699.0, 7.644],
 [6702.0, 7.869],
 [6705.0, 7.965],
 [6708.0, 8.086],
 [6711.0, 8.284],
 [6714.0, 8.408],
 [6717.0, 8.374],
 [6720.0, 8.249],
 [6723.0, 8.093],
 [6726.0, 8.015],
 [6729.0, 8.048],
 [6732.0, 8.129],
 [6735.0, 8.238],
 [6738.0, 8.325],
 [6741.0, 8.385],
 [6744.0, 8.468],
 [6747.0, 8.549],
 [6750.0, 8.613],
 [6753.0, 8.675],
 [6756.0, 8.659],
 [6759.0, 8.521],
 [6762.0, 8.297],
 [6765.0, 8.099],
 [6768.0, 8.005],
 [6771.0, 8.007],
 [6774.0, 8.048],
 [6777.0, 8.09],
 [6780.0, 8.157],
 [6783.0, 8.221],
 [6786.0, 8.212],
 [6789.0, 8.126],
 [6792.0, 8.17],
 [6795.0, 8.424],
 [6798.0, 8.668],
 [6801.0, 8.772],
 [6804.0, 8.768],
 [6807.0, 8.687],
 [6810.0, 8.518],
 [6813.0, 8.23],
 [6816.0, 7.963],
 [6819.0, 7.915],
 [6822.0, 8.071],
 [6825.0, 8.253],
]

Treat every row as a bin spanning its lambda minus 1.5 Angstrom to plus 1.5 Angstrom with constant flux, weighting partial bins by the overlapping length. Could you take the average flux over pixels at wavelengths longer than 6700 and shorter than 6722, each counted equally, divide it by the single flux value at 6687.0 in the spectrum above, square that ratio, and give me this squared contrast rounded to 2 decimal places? 1.27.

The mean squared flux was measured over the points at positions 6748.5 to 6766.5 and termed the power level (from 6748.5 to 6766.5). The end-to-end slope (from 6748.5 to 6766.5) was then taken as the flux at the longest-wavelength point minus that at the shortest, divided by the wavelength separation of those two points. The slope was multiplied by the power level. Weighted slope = -2.5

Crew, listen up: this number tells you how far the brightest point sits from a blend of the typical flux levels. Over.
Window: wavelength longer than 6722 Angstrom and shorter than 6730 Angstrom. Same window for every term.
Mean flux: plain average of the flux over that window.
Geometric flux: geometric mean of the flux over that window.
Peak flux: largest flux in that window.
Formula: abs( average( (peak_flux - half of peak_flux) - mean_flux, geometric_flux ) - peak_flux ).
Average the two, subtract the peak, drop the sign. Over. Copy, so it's 6.07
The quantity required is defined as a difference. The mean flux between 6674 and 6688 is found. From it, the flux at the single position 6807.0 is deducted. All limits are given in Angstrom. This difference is -1.0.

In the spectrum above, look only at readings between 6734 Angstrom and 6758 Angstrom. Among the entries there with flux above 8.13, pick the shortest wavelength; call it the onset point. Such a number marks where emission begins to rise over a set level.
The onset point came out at 6735.0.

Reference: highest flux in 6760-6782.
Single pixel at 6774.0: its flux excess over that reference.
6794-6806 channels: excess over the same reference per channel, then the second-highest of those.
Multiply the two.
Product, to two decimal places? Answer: -0.12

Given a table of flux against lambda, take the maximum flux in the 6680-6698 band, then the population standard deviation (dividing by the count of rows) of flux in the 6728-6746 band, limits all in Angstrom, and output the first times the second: 1.1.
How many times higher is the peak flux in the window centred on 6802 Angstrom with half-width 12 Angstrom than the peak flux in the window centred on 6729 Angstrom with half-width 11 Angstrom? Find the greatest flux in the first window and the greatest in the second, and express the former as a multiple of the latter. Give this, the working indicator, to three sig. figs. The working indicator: 1.05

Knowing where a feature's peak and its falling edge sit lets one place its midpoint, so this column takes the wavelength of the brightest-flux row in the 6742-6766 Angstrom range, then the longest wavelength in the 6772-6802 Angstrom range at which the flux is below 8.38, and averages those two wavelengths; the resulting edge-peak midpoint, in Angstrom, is 6772.5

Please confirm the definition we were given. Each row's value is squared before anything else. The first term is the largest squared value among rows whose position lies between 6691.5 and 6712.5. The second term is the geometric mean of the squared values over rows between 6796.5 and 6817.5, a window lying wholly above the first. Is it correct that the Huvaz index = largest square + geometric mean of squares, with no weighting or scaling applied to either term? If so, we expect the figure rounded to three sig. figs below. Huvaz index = 141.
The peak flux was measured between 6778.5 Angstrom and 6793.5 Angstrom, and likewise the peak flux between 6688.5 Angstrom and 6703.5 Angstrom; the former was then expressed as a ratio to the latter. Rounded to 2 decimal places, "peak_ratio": 1.04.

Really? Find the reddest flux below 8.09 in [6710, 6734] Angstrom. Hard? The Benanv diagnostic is 6729.0 Angstrom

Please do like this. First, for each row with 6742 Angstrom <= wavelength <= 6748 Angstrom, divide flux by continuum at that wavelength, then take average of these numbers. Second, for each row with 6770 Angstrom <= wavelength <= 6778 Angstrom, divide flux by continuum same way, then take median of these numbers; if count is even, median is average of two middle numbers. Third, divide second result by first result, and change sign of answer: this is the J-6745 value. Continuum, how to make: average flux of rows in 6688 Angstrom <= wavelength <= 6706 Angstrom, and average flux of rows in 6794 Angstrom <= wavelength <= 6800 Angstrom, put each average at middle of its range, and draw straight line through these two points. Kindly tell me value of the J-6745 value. -0.912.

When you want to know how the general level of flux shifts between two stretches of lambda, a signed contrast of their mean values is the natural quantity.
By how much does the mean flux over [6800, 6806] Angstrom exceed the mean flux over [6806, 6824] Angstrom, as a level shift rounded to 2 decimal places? 0.54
